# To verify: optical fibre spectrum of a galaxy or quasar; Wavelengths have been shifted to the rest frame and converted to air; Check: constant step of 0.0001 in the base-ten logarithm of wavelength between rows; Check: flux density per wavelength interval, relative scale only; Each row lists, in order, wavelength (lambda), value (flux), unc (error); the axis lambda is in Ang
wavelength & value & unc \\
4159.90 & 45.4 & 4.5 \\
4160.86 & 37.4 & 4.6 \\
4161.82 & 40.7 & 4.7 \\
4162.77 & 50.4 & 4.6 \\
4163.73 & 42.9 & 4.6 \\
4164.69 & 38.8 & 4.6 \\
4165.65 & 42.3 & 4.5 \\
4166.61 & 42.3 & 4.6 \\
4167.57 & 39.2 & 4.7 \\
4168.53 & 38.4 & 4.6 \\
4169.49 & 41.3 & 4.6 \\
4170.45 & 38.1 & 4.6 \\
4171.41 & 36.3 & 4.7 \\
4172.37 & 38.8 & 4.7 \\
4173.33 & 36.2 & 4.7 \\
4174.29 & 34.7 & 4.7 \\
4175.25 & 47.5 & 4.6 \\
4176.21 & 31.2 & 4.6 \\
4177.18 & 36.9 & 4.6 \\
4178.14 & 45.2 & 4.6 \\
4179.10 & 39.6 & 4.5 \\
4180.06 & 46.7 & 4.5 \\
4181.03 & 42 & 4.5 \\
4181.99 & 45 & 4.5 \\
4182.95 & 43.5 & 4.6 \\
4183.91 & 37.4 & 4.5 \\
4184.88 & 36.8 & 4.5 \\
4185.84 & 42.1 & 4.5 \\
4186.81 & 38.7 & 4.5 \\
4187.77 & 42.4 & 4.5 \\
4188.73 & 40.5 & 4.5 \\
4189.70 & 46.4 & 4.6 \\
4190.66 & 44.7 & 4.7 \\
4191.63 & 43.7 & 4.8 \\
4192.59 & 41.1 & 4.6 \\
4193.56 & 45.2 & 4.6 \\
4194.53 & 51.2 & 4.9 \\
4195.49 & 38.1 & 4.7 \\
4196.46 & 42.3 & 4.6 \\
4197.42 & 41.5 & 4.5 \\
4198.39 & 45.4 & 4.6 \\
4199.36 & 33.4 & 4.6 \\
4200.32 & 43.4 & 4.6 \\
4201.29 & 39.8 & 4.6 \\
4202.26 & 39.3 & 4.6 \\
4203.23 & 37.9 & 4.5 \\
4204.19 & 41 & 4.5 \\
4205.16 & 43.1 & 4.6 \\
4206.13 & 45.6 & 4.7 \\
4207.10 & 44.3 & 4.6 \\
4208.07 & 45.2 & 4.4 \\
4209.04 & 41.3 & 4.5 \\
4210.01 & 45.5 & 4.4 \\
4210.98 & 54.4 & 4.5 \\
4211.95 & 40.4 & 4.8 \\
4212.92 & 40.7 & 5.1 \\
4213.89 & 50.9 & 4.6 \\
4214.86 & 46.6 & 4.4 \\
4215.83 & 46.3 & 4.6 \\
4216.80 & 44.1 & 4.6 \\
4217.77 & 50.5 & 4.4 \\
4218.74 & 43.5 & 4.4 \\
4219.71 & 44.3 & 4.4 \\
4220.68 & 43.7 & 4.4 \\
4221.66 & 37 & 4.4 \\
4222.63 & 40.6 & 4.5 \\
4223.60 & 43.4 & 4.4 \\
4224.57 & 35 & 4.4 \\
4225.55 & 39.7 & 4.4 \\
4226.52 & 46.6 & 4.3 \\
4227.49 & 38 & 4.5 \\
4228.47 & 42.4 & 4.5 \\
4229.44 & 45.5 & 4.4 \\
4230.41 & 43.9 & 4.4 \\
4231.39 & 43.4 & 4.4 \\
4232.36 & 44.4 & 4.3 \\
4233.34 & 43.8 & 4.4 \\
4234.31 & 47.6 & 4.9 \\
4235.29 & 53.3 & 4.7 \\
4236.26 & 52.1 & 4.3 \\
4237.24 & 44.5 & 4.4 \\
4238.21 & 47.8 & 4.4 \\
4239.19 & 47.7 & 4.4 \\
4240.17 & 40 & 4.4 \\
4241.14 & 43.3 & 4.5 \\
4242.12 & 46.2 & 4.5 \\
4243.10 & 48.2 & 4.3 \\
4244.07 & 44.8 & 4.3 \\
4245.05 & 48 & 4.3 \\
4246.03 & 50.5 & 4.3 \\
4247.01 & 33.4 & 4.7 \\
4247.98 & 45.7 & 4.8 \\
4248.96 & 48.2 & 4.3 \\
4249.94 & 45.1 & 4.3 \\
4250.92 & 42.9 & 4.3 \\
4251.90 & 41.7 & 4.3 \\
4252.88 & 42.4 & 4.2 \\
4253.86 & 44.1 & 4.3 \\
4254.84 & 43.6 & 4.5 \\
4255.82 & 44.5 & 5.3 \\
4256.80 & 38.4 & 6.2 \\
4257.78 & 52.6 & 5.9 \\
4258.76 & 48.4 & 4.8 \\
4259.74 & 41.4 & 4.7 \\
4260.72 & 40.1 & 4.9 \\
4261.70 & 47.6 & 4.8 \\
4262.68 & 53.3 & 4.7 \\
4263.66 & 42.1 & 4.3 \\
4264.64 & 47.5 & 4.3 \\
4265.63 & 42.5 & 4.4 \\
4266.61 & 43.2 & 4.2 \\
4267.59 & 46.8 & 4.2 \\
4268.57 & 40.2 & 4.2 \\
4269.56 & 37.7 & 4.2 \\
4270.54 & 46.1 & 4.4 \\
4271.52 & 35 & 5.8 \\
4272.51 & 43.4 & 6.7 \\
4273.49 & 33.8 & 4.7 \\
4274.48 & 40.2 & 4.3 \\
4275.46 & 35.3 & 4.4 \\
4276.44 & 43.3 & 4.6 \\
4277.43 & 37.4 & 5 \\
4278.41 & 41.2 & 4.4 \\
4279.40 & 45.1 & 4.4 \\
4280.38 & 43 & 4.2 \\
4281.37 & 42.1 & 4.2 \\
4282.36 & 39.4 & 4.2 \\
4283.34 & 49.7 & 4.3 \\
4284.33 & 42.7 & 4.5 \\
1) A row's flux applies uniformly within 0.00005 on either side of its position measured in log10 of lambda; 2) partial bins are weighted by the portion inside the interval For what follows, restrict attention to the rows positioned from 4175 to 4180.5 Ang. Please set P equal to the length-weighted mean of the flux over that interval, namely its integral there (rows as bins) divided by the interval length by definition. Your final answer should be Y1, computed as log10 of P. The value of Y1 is 1.61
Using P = 40.9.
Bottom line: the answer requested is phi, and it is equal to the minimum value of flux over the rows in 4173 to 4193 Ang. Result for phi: 31.2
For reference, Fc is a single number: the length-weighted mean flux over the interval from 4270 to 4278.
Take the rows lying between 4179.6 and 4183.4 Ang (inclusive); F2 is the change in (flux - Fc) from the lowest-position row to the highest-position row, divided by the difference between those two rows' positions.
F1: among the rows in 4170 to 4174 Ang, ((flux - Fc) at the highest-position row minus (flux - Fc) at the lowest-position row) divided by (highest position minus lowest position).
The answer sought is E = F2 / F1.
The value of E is 1.7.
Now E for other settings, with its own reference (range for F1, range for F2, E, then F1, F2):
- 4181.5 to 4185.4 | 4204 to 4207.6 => -0.4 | -2.8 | 1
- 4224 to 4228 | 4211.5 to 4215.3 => 2.1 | 1.0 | 2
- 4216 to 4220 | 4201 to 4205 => 6.0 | 0.1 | 0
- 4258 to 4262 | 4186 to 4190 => -9.8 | -0.3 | 3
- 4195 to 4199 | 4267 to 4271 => -0.1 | 2.5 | 0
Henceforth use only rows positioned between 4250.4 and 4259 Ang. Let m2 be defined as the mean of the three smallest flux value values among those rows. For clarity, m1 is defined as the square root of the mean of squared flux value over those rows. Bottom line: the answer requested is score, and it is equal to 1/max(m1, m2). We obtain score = 0.0225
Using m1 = 44.5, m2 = 40.8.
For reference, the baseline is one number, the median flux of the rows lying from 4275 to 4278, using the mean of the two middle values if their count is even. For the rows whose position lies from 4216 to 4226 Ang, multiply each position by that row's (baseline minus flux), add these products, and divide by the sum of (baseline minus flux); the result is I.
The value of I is 4219.5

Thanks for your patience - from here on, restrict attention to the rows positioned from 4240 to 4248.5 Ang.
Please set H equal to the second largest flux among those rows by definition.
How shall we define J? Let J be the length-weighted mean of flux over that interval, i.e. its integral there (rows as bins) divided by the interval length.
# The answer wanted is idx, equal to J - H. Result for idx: -3.5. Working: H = 48.2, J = 45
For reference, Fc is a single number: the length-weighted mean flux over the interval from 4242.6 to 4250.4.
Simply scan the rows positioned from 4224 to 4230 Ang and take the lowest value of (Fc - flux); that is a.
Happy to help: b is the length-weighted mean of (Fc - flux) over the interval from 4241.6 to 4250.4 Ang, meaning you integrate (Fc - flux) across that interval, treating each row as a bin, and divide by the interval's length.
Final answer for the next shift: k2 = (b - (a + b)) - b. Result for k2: 1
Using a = -1.1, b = -0.1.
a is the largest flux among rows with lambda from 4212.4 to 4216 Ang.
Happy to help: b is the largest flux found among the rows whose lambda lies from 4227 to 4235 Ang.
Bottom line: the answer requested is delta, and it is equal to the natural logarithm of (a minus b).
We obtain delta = 1.2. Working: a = 50.9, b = 47.6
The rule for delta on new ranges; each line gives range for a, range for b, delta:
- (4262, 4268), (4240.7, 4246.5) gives 1.0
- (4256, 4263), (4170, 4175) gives 2.7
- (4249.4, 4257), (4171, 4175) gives 1.8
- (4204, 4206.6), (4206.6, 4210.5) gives -2.3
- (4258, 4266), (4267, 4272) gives 1.9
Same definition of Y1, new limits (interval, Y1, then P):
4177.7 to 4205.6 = 1.62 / 42.0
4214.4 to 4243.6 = 1.65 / 44.5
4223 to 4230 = 1.62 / 41.6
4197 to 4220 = 1.64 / 43.7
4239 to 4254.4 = 1.65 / 44.4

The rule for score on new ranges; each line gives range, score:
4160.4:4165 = 0.0236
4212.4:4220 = 0.0217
